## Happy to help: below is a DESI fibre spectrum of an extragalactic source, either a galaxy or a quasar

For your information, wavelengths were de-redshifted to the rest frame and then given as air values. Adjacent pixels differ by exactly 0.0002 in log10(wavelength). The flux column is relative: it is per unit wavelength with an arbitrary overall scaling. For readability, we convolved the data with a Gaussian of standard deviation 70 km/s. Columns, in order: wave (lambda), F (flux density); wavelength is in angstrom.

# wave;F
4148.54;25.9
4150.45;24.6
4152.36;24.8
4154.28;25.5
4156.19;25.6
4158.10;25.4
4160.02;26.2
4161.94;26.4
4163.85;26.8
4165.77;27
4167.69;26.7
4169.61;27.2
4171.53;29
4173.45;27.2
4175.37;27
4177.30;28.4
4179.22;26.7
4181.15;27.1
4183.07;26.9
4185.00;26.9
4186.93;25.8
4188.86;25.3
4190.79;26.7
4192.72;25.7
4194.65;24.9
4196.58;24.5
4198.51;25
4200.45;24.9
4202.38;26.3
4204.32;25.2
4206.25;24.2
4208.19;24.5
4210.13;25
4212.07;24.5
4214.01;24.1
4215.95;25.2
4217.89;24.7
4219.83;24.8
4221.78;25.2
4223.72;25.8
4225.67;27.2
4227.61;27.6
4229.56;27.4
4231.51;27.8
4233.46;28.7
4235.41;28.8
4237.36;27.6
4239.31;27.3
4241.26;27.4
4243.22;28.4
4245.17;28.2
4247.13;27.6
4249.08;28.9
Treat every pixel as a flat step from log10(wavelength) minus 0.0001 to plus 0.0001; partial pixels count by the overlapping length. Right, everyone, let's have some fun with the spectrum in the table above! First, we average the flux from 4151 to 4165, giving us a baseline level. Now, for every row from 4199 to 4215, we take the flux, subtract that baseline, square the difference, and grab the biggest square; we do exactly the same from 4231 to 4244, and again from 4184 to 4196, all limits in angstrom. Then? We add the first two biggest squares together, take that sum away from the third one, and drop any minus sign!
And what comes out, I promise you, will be 11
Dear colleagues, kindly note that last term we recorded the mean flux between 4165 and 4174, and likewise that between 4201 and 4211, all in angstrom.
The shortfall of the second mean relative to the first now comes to 2.4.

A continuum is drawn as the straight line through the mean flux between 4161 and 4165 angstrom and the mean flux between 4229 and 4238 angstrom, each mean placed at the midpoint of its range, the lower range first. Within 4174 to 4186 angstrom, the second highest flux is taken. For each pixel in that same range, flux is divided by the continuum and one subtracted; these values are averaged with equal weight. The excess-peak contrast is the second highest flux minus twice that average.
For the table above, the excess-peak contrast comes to 27.1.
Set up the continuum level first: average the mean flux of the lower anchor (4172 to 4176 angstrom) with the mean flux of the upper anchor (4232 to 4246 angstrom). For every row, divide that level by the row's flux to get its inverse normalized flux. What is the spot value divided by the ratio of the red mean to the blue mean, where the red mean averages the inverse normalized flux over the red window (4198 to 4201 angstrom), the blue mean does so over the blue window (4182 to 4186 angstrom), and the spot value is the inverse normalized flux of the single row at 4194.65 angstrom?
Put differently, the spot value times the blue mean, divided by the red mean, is 1.03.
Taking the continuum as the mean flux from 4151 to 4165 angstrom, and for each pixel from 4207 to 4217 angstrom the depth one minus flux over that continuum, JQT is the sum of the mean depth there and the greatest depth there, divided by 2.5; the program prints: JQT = 0.04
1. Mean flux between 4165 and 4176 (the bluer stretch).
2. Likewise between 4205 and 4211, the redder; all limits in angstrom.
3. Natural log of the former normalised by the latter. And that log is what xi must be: 0.11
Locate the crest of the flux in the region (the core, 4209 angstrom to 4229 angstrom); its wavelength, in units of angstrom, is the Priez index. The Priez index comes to 4227.61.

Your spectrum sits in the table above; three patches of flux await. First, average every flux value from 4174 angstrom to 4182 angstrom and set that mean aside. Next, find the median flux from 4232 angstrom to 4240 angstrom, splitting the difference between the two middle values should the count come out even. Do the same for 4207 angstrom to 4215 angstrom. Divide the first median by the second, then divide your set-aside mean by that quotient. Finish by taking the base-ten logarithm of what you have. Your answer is 1.38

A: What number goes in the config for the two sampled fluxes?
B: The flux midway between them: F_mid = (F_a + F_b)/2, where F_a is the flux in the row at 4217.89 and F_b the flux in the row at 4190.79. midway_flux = 25.7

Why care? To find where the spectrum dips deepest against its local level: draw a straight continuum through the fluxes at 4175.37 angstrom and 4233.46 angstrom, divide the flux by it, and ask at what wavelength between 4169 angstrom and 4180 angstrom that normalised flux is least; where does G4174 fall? 4179.22 angstrom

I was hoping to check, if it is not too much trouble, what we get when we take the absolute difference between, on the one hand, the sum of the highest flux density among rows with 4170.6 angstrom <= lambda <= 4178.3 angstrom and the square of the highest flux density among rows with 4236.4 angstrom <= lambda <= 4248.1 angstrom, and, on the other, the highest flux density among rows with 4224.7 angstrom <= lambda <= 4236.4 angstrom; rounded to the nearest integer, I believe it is 807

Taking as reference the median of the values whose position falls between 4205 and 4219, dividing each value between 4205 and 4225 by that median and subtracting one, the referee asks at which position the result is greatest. 4223.72 angstrom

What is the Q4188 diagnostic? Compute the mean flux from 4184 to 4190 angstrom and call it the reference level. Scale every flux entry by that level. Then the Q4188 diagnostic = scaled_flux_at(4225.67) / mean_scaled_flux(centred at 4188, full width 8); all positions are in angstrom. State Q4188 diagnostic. 1.04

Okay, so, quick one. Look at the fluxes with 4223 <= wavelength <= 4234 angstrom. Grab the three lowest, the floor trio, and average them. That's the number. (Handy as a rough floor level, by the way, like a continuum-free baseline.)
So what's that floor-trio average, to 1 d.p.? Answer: 26.8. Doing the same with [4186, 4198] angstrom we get 24.9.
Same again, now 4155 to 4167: 25.7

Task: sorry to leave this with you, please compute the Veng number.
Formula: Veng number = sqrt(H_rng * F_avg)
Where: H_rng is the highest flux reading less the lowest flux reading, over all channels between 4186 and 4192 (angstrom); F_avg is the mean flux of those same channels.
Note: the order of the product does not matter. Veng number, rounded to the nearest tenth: 6.0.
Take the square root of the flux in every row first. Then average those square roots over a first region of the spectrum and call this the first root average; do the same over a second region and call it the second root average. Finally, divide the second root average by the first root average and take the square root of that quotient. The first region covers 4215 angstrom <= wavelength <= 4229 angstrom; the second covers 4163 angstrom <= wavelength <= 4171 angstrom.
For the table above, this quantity 1.01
